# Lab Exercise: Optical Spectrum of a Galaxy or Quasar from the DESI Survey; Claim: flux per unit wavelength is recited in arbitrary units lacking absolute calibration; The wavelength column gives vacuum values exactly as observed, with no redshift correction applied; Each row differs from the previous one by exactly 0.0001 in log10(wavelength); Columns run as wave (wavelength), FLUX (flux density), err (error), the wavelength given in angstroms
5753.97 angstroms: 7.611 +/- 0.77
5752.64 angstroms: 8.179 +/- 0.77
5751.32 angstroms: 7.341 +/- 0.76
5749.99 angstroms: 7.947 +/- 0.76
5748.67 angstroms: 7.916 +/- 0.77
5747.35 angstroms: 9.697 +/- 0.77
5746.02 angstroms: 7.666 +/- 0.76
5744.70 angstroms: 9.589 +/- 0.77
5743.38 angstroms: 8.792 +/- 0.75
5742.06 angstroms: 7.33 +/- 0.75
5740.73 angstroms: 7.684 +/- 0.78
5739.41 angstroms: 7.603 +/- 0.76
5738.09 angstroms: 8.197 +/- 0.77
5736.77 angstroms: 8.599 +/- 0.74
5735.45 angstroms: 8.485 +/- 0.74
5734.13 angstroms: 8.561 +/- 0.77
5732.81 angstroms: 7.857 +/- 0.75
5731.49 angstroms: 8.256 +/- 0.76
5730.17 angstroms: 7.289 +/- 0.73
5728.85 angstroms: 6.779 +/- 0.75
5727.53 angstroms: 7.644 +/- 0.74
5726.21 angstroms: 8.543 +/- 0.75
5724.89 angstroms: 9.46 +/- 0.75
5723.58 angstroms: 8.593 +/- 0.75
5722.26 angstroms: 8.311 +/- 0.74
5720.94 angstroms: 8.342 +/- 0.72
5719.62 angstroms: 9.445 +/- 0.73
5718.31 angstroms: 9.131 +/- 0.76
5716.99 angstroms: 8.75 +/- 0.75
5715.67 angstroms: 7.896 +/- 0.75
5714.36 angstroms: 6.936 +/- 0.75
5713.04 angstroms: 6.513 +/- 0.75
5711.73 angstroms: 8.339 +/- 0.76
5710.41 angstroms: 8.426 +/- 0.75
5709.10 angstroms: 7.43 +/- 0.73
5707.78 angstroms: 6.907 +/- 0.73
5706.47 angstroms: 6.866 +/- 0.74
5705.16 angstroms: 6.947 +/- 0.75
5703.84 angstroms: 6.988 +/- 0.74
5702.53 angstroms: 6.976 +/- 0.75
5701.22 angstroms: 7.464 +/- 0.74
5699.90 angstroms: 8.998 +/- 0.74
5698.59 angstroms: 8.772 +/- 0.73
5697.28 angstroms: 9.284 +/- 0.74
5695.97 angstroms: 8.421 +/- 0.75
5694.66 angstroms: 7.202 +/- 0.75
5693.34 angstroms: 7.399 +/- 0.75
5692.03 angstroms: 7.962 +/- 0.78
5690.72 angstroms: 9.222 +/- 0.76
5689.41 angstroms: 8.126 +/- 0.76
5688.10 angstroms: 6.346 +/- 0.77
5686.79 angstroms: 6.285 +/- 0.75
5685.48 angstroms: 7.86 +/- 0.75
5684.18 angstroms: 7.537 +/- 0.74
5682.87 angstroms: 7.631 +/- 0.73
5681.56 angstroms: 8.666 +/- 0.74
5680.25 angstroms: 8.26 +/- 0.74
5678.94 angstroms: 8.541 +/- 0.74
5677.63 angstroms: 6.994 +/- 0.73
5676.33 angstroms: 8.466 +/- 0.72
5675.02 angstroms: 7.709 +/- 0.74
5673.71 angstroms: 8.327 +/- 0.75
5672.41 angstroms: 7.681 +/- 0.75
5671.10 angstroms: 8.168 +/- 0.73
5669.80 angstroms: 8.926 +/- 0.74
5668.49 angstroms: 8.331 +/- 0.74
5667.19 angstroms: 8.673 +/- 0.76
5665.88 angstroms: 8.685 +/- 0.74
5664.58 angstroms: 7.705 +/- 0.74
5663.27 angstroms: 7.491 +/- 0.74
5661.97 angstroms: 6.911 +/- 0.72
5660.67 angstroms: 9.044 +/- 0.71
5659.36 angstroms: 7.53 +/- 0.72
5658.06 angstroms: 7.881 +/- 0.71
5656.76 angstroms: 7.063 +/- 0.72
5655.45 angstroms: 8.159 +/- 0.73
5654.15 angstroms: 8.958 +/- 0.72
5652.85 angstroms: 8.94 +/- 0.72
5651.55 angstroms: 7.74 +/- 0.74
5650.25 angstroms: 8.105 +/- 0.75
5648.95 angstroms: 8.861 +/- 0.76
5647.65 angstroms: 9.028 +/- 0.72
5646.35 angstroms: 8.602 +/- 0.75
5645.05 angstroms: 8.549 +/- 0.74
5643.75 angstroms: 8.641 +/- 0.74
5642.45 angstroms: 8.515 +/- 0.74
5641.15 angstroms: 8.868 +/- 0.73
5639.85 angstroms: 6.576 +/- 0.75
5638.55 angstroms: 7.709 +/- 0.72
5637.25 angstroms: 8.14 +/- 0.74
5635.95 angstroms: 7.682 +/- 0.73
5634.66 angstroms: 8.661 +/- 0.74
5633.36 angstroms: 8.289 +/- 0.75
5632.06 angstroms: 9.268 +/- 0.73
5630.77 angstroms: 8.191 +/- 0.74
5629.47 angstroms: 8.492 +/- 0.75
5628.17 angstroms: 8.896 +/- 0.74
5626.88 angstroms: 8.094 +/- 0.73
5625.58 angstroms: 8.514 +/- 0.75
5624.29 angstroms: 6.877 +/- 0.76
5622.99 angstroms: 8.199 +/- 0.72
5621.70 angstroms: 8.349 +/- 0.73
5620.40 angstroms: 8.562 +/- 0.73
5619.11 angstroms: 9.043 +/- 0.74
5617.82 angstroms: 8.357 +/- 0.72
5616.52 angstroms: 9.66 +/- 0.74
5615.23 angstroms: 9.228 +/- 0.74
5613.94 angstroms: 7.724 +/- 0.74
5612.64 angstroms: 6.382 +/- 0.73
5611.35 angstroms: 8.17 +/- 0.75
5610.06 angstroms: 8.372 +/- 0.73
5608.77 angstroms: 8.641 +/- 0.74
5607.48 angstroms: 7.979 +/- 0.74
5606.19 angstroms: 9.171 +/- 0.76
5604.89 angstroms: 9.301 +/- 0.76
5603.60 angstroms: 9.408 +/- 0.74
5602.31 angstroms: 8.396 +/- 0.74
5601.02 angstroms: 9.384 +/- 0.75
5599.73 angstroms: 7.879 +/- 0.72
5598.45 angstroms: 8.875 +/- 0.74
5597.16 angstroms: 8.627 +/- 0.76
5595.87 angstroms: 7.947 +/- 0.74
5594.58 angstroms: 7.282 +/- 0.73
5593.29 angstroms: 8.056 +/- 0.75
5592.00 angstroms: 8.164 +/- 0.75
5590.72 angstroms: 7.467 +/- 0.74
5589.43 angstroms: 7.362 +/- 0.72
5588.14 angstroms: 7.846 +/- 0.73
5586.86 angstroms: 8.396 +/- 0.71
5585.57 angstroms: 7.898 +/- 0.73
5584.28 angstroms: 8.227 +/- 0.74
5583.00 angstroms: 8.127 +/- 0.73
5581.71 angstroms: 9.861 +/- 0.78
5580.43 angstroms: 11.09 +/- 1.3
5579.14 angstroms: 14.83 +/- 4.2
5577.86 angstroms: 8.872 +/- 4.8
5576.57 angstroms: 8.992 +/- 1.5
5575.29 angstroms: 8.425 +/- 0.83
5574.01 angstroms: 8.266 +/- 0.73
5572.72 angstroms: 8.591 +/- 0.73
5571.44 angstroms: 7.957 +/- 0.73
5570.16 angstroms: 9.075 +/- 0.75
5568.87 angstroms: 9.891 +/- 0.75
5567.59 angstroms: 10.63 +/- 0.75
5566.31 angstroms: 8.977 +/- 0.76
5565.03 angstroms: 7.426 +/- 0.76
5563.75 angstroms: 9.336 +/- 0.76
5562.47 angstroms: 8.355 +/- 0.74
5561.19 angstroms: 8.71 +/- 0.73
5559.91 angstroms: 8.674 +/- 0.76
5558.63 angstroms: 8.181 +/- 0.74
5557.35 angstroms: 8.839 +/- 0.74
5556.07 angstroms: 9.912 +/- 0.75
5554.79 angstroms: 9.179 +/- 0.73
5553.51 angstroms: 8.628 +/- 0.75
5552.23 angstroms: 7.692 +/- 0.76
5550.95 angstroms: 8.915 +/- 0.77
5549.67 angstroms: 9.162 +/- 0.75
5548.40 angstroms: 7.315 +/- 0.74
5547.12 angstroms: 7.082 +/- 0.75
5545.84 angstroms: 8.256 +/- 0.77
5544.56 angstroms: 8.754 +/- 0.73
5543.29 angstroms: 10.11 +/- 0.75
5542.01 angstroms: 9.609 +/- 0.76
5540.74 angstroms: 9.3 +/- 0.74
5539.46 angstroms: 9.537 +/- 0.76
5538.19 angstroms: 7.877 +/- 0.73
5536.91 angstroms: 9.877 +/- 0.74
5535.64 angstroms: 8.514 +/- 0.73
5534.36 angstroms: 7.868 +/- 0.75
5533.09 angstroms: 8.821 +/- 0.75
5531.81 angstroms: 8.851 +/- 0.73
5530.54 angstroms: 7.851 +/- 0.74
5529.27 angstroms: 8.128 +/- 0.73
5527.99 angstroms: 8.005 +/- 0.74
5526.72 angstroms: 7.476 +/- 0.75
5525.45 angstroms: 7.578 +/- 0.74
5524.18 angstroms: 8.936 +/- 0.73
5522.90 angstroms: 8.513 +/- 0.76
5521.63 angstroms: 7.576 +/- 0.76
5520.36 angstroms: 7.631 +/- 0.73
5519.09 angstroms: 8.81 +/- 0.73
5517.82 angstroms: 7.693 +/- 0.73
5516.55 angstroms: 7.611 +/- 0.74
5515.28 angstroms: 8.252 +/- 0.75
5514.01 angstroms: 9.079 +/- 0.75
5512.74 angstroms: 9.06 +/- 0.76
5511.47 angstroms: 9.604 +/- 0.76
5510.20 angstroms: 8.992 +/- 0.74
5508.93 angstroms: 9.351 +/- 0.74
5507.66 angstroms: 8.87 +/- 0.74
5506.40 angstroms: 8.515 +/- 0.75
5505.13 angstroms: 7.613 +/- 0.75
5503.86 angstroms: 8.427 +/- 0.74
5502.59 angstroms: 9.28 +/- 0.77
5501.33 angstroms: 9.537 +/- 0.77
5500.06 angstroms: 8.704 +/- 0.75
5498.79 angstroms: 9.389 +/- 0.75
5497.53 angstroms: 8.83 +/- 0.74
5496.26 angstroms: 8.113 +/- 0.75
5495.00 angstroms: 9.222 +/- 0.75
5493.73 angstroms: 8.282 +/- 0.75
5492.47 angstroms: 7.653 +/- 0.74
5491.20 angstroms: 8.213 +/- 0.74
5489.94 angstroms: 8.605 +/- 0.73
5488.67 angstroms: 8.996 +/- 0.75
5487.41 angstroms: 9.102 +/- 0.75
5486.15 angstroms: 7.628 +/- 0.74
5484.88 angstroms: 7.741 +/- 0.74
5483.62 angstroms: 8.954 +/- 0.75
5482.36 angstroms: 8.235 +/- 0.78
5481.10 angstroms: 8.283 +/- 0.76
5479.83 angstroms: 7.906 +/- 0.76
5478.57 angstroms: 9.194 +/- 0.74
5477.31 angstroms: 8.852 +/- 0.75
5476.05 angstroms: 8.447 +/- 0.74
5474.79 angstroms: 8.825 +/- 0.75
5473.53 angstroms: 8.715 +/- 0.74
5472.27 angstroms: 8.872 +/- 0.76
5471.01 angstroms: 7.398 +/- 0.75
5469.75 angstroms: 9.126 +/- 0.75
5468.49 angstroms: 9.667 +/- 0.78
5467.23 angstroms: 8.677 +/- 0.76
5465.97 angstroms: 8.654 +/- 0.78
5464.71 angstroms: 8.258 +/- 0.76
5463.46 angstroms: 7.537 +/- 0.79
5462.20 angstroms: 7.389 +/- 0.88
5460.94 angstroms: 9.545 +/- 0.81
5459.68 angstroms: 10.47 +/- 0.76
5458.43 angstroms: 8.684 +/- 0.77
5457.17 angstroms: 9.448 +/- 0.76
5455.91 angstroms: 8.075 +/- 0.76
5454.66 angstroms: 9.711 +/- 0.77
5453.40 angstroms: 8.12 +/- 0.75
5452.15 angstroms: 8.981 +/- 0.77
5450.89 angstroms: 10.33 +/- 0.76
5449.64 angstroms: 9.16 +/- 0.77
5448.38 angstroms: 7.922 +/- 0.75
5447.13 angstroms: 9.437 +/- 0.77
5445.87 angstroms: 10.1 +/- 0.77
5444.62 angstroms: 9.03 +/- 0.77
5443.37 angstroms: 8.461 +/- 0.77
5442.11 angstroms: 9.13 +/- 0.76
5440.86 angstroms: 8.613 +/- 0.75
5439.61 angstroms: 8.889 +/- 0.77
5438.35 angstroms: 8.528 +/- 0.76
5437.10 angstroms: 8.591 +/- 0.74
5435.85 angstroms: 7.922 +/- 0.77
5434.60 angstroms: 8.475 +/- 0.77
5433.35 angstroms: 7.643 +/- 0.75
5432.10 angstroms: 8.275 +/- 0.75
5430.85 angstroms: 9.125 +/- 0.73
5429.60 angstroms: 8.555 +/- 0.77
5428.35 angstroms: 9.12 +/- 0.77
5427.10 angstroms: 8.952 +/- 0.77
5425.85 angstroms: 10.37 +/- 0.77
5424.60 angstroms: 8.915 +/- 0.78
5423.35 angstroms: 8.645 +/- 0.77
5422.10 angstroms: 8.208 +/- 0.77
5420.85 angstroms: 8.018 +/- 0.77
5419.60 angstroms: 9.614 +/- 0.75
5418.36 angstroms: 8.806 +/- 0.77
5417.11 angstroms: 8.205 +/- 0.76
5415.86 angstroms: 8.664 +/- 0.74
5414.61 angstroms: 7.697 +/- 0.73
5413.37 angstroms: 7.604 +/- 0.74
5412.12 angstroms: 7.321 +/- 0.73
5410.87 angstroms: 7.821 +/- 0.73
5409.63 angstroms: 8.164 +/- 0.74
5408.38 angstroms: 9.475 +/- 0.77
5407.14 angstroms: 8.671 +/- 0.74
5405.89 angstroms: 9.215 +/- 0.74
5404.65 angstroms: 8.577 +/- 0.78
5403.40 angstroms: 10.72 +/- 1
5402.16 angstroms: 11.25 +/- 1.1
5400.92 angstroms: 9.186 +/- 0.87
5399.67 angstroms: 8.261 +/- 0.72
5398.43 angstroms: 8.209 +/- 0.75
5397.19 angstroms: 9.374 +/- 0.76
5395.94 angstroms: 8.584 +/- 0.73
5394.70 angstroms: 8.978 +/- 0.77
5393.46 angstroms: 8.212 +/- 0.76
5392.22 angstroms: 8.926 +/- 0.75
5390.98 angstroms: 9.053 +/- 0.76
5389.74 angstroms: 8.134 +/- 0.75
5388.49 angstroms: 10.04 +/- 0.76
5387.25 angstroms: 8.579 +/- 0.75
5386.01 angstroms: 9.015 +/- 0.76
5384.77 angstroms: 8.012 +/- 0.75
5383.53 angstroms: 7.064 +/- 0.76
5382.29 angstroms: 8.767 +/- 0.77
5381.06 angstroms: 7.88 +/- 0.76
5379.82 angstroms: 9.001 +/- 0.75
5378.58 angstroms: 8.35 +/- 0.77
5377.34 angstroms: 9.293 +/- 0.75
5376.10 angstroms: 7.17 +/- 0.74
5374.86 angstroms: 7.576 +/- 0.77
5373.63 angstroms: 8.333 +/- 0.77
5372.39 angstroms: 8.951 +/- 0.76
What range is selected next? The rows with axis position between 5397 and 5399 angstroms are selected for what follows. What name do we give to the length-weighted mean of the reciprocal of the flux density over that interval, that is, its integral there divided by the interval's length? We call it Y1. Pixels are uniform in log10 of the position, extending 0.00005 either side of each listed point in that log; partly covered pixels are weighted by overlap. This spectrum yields 0.116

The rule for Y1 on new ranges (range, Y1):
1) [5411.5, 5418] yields 0.126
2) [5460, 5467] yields 0.120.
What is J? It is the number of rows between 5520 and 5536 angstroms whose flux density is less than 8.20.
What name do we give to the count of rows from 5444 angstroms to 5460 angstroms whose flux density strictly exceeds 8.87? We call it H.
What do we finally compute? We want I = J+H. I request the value 17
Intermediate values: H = 9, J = 8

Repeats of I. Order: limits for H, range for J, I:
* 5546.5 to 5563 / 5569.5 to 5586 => 7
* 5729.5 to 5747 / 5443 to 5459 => 4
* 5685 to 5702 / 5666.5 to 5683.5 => 8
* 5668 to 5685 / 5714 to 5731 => 6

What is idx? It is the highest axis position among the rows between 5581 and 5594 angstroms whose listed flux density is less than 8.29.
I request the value 5593.29 angstroms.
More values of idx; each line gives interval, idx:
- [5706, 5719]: 5715.67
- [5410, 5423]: 5422.10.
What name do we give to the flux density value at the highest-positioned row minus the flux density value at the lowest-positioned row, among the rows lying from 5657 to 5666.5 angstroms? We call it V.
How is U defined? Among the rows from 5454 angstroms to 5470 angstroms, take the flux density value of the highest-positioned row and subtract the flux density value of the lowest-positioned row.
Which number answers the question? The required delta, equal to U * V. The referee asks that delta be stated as -0.47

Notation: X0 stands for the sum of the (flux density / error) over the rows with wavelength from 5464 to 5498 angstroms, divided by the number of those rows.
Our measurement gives 11.4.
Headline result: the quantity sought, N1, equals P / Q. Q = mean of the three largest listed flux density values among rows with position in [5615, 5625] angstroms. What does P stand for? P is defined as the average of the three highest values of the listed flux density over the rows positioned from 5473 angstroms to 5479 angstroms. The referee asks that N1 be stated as 0.96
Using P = 9.0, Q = 9.3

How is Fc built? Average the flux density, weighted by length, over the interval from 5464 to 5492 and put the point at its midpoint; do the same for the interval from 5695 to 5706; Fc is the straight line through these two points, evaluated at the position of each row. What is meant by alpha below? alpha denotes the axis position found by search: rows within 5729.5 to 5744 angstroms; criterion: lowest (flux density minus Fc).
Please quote 5730.17 angstroms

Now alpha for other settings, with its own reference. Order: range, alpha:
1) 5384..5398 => 5384.77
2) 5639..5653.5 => 5639.85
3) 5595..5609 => 5599.73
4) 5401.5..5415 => 5412.12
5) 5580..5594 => 5589.43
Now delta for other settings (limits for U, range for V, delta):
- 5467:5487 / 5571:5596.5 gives 0.01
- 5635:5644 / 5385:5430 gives -0.44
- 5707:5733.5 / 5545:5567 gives 0.68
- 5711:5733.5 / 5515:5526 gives 0.32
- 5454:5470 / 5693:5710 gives -0.02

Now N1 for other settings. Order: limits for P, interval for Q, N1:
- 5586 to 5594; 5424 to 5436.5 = 0.86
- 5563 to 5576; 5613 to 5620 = 1.07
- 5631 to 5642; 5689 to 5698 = 1.00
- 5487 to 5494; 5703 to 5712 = 1.10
